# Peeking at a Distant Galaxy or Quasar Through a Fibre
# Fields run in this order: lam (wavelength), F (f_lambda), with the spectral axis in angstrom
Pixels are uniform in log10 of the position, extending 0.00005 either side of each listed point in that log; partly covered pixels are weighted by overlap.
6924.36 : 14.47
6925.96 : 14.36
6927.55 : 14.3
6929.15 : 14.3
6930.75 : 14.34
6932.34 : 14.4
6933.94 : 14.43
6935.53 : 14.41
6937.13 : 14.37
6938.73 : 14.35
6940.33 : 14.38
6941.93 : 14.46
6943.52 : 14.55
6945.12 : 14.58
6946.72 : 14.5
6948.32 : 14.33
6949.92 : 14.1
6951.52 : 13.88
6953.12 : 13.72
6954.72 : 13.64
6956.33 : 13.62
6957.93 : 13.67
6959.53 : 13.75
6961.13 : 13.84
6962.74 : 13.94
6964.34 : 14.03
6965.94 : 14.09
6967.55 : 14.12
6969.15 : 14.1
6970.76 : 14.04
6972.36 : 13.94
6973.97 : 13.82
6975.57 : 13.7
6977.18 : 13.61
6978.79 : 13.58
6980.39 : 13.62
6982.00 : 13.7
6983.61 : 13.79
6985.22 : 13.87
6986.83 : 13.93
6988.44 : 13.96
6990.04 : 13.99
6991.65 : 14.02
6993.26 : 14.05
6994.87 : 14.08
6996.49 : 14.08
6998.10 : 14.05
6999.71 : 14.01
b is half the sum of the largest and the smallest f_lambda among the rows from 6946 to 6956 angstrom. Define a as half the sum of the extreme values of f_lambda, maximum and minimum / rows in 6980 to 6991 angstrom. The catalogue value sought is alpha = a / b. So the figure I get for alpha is 0.98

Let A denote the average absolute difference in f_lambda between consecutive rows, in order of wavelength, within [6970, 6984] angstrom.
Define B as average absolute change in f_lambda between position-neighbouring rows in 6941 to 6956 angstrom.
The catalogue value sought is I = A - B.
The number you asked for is -0.05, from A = 0.084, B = 0.13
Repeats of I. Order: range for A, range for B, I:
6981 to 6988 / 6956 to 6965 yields -0.01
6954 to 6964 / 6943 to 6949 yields -0.03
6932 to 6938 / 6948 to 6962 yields -0.09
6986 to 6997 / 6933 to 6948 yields -0.02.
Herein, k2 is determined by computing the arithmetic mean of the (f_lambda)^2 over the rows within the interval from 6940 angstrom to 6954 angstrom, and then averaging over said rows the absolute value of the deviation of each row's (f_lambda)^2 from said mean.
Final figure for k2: 7.1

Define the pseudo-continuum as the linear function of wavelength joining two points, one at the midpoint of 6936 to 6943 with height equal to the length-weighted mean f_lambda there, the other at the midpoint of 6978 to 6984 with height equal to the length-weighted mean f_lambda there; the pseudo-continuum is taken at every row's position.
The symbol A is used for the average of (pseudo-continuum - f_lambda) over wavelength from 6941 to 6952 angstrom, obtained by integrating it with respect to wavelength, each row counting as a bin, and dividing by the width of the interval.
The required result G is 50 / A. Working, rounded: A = -0.08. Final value -601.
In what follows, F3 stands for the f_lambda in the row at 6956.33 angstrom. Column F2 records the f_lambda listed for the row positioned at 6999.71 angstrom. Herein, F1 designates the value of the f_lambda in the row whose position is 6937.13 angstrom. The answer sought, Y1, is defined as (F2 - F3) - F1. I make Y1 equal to -14.0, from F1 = 14.37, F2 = 14.01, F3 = 13.62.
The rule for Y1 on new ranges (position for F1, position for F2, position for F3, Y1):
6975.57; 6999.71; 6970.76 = -13.7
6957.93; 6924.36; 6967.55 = -13.3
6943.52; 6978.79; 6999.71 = -15.0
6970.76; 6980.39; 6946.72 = -14.9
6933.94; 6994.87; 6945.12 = -14.9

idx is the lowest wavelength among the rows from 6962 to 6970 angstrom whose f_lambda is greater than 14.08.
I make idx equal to 6965.94 angstrom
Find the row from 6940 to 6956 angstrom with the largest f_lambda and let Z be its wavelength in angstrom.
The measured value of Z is 6945.12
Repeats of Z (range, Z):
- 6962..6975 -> 6967.55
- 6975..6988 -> 6986.83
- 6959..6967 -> 6965.94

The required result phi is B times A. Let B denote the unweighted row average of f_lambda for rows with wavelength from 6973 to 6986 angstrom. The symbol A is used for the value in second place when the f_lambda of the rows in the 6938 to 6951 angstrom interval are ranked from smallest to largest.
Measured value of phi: 196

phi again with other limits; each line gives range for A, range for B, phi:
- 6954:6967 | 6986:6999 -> 191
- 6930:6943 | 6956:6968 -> 199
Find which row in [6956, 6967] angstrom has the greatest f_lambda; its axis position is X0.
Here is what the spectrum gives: 6965.94 angstrom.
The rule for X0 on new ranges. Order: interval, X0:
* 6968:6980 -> 6969.15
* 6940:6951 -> 6945.12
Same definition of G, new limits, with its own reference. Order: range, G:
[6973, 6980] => 731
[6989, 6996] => -88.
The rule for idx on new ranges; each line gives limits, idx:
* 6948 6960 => 6948.32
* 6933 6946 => 6933.94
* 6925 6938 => 6925.96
